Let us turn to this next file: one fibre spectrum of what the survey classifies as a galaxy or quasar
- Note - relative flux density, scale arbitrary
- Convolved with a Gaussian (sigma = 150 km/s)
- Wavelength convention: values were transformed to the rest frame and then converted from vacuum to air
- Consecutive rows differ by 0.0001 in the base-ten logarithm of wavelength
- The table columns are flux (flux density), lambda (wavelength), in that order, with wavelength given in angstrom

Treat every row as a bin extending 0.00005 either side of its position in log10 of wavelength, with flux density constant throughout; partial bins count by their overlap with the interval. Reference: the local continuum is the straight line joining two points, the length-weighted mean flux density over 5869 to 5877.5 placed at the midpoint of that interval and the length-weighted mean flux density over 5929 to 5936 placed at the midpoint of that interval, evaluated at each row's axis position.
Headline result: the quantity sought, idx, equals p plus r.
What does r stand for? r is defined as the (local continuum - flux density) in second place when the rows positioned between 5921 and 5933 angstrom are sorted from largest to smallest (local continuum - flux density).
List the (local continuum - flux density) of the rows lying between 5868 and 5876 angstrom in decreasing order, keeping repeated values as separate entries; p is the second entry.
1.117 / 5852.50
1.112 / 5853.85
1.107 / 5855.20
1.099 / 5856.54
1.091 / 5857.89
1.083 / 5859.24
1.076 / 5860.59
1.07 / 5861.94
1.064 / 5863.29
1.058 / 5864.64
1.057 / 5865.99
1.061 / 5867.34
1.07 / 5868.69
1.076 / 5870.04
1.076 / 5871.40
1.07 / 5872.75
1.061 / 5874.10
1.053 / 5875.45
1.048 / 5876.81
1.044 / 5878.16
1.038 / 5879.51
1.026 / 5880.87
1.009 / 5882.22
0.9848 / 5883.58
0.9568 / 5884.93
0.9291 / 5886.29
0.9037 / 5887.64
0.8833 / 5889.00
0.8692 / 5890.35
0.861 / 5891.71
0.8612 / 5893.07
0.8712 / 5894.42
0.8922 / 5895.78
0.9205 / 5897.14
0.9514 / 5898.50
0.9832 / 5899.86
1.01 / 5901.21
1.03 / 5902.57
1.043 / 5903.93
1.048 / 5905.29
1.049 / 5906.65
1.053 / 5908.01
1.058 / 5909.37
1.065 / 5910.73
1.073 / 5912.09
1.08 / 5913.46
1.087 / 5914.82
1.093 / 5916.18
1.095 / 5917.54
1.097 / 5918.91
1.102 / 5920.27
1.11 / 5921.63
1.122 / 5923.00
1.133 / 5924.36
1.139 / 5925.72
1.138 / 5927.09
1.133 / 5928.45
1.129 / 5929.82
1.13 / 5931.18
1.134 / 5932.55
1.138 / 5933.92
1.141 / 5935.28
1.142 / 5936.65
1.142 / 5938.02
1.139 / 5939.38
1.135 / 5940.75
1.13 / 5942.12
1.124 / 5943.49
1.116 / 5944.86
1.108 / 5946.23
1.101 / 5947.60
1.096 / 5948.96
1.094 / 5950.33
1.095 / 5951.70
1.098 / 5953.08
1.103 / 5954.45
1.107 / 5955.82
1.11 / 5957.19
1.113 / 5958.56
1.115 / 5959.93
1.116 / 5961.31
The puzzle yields 0.01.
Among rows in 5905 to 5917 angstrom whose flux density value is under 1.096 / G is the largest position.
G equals 5916.18 angstrom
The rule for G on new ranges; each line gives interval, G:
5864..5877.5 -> 5876.81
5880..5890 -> 5889.00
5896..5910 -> 5909.37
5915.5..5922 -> 5917.54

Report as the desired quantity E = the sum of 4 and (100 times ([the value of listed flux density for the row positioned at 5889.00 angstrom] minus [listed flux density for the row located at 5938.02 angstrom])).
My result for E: -22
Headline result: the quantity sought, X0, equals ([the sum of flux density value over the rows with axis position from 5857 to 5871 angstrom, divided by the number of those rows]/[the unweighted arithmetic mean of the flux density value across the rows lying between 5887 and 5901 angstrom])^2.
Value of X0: 1.4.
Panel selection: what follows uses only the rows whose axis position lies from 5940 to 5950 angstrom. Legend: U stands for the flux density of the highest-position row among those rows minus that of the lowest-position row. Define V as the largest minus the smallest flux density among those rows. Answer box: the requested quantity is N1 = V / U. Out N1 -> -1.00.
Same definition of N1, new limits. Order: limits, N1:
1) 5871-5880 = -1.00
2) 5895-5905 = 1.00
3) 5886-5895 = -1.18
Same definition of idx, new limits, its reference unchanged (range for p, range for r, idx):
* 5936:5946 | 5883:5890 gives 0.20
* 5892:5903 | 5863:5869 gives 0.21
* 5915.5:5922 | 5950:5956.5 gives 0.08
